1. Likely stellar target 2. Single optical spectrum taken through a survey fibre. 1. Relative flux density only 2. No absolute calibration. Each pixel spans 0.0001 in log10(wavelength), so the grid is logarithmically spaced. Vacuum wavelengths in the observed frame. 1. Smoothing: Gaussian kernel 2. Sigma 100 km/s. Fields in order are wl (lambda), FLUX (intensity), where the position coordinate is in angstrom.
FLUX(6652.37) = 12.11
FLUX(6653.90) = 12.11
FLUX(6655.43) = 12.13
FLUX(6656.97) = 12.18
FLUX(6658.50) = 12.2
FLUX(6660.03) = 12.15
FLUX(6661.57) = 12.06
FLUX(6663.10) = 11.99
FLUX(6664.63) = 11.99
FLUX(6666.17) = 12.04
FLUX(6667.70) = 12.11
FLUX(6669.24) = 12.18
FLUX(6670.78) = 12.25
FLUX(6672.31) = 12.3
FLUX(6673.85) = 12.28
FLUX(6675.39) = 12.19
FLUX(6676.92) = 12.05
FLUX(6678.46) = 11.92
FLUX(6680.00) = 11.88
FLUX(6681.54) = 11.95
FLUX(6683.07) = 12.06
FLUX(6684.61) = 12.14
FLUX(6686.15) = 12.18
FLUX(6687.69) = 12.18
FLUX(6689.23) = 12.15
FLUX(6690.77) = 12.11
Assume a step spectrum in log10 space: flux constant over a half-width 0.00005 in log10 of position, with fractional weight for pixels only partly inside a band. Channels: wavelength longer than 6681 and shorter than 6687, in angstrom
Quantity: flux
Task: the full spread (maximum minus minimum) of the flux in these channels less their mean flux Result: -11.9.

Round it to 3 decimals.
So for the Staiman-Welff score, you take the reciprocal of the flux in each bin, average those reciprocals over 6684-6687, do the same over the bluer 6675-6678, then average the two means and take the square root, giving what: 0.287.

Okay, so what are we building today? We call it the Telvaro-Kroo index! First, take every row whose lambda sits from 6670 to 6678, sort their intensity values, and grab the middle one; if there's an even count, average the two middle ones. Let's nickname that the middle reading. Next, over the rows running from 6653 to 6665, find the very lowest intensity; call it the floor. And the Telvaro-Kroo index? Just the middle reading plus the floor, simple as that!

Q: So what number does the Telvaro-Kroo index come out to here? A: 24.2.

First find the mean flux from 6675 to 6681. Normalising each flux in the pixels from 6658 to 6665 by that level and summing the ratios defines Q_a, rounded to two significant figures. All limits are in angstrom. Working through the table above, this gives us 5.0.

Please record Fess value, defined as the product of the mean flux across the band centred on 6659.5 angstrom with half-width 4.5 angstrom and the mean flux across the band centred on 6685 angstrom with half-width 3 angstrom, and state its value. 147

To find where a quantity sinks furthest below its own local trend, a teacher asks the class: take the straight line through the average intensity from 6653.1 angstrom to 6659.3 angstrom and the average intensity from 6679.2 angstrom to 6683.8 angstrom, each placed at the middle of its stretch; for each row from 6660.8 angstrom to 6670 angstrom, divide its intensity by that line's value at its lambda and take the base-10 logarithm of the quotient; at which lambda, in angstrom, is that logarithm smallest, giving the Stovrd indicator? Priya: 6663.10 angstrom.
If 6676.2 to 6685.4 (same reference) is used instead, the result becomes 6680.00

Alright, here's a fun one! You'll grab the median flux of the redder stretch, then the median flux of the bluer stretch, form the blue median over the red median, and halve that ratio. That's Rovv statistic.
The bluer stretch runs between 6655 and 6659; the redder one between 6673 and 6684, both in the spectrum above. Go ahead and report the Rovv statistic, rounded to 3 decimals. 0.505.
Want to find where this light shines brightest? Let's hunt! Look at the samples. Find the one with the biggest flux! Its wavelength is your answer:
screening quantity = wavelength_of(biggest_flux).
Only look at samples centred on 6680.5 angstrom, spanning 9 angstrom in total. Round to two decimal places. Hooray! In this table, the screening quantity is 6684.61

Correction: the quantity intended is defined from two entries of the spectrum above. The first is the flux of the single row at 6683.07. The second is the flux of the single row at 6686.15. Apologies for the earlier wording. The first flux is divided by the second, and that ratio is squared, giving 0.98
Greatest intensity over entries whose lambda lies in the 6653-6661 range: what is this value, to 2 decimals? 12.20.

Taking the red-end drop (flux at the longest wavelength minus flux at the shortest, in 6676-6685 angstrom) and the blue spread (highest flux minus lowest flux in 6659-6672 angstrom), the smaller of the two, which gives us 0.09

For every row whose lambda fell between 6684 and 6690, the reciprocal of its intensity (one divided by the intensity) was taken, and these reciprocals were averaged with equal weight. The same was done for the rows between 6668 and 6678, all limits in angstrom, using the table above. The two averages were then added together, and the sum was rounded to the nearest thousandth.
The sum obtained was 0.164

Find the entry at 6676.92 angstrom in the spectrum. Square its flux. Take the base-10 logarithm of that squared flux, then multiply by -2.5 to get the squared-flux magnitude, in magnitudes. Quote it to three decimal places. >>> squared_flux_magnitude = -5.405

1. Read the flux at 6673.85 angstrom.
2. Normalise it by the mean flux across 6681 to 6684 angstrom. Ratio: 1.02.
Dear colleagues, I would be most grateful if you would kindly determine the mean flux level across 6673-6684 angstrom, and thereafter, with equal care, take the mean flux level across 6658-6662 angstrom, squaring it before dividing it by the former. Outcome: 12.2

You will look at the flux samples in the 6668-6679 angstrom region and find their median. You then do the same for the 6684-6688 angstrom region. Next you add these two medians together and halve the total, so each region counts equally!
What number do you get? 12.2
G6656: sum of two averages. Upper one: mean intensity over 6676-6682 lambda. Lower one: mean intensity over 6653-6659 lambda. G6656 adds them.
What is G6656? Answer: 24.11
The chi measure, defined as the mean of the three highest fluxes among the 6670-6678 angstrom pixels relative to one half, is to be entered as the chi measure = 24.6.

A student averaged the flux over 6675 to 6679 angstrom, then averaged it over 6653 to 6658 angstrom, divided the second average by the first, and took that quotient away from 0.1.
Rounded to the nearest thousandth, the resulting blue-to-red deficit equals -0.907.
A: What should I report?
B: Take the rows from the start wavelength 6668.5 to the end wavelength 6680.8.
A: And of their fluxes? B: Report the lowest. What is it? 11.88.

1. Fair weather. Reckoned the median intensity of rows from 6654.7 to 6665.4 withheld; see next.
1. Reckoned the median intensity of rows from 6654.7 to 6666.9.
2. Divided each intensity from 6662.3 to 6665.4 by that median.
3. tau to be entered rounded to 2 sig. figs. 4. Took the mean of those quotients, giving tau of 0.99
